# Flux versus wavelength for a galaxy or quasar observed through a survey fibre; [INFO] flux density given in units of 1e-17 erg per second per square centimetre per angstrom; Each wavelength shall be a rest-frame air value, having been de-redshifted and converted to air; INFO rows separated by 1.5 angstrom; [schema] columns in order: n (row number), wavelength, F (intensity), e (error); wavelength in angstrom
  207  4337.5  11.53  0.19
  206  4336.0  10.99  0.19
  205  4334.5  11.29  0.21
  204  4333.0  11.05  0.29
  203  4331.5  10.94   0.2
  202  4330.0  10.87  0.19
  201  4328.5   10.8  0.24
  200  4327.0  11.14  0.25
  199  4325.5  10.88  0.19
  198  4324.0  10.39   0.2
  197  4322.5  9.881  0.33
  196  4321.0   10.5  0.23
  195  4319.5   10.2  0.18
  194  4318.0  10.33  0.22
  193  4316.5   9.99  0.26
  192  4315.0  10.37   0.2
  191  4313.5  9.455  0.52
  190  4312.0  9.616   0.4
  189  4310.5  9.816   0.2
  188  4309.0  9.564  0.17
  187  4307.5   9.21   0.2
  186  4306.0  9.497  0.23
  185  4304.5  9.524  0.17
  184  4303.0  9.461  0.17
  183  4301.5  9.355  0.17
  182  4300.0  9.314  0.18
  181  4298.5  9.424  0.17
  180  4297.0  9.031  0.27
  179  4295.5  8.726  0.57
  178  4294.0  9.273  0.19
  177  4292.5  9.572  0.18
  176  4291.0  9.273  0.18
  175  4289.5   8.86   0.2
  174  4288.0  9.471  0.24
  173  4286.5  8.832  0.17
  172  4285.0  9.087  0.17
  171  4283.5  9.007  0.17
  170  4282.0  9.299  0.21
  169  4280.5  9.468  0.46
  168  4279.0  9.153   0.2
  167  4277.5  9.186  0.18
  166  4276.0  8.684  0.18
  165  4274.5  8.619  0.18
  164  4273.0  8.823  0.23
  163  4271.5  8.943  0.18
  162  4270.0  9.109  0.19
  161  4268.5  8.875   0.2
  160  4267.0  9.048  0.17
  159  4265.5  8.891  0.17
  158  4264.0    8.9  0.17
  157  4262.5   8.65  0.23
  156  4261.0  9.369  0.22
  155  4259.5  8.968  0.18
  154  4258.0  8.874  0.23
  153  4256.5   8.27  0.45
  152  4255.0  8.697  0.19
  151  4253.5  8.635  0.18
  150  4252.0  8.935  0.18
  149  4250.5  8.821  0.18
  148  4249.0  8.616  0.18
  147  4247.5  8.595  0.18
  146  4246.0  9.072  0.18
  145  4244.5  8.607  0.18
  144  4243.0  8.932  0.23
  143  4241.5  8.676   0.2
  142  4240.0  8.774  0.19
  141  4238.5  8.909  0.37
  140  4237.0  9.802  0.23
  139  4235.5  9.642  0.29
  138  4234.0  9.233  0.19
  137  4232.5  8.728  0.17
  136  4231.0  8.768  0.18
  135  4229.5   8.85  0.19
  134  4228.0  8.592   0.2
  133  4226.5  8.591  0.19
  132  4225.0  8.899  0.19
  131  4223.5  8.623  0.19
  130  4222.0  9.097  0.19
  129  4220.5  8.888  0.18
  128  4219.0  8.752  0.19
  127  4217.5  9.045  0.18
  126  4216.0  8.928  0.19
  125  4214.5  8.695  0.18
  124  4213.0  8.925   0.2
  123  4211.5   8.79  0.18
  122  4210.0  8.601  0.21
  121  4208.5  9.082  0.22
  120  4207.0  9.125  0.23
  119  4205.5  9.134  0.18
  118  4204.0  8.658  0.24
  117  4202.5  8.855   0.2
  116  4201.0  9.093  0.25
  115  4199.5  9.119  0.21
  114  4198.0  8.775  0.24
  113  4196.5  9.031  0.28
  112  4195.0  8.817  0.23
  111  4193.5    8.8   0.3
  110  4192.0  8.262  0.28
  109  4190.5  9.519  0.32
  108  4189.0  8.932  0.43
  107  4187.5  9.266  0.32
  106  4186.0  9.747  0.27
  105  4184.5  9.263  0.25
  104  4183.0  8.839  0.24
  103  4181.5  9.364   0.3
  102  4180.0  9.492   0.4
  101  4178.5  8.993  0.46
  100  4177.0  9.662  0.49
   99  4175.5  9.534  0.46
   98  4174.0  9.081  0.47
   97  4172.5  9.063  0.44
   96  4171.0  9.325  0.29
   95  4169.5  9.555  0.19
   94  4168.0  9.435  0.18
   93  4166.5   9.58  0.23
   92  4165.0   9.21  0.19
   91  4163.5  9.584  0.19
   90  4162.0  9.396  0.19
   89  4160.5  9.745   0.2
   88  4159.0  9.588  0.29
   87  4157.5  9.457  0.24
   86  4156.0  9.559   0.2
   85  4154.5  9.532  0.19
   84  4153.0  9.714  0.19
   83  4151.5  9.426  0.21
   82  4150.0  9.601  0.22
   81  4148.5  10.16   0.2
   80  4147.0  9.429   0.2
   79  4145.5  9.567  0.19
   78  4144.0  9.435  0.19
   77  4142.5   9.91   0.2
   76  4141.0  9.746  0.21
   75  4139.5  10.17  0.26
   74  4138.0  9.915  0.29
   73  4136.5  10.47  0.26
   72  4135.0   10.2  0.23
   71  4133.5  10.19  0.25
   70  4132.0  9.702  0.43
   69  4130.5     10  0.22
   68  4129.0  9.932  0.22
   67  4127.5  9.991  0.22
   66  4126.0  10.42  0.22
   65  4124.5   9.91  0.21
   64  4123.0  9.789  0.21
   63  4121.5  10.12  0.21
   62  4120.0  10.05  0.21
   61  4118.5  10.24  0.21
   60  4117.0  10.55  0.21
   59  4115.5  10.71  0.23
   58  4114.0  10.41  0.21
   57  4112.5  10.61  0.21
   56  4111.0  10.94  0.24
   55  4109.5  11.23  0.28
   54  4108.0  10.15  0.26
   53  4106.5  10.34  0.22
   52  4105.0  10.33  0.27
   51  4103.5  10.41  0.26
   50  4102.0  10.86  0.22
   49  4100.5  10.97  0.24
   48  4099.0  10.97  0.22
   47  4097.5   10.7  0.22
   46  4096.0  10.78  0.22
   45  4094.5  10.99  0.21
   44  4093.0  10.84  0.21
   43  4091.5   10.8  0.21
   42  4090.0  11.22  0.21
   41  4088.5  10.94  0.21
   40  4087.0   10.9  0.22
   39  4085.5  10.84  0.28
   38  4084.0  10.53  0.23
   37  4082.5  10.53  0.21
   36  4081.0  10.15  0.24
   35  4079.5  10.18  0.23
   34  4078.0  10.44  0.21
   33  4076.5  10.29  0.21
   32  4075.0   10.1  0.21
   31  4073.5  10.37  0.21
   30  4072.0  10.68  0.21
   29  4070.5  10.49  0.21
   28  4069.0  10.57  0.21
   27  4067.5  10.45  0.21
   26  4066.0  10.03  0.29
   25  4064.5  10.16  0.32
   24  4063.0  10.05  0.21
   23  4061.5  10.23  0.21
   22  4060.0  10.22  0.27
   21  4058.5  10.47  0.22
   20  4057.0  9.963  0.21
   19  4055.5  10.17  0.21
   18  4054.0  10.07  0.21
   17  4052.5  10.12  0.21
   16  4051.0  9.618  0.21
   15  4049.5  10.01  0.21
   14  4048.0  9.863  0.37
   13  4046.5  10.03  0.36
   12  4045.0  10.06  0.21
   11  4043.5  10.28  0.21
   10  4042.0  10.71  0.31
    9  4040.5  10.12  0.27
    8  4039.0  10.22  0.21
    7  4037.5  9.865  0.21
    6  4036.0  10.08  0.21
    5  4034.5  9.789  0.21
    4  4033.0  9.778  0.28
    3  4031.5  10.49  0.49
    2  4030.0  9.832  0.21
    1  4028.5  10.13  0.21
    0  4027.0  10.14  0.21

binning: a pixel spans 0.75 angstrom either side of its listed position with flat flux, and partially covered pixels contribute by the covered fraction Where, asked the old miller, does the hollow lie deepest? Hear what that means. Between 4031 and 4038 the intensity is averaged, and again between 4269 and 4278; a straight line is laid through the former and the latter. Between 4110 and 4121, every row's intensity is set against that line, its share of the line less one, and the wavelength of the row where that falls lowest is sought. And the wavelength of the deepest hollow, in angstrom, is 4120.0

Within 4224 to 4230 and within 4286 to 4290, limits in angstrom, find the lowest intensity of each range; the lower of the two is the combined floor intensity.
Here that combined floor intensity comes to 8.6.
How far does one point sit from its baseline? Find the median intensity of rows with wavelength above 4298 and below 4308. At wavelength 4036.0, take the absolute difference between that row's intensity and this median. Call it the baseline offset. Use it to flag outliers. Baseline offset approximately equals 0.66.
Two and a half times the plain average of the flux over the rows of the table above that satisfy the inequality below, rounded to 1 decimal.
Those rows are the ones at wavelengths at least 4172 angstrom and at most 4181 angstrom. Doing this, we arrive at 23.3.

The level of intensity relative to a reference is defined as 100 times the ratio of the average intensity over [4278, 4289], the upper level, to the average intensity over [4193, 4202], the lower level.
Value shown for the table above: 103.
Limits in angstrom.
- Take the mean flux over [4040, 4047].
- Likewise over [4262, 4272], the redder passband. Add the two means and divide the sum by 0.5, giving 38.3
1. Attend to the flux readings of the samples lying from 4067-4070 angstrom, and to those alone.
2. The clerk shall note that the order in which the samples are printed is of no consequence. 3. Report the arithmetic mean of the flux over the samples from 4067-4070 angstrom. 10.5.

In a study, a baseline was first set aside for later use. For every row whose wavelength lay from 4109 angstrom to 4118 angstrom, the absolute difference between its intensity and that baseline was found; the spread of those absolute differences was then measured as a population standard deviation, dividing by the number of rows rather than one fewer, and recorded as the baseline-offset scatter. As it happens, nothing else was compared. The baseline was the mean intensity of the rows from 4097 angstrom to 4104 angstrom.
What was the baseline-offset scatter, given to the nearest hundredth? 0.13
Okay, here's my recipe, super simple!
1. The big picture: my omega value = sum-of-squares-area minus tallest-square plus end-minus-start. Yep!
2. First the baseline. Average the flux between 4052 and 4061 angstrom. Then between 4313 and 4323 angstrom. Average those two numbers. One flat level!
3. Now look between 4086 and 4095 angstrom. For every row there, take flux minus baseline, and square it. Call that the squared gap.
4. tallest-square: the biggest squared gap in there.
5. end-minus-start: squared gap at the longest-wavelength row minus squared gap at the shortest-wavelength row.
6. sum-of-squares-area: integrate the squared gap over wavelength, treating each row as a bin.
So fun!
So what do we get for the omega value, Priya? 5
